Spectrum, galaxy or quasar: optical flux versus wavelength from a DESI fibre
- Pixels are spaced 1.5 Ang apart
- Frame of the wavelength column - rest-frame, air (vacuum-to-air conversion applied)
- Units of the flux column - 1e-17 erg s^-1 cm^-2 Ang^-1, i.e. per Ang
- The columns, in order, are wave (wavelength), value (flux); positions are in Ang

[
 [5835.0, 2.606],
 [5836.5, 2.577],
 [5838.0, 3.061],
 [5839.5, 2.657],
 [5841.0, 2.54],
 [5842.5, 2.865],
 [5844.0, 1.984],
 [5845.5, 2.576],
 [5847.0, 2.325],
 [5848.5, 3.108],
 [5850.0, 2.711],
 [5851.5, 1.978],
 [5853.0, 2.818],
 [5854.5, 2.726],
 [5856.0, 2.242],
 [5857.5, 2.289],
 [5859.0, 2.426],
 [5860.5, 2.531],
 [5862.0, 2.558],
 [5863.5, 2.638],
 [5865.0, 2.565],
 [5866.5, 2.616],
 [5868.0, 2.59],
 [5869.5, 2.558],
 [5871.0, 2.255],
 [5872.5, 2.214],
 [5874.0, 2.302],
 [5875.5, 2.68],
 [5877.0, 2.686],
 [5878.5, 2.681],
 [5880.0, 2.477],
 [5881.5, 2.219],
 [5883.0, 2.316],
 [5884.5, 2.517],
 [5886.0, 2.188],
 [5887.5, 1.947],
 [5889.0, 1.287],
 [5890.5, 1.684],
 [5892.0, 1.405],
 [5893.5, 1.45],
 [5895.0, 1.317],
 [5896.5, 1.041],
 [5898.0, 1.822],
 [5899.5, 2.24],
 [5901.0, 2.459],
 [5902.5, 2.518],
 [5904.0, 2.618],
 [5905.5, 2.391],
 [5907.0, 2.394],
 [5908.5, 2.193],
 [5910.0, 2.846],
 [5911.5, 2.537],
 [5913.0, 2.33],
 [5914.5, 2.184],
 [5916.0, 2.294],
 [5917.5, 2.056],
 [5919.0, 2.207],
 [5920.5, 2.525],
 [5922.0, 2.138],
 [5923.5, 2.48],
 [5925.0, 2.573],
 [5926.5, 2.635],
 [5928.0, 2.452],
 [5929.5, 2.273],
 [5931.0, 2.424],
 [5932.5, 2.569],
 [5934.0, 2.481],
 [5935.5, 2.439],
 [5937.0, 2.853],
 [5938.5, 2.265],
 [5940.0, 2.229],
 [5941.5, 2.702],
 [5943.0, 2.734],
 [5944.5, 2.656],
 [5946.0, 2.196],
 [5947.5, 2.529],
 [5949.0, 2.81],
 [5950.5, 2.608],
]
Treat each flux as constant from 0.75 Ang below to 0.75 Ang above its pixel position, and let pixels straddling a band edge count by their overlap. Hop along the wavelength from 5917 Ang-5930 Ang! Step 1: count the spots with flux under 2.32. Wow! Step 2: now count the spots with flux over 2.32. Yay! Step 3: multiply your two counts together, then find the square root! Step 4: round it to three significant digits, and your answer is 4.47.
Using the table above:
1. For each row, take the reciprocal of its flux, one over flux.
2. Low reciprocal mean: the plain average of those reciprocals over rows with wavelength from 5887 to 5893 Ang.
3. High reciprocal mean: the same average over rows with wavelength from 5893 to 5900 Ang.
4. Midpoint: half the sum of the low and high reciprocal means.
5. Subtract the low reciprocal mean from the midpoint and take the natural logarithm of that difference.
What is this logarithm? -4.1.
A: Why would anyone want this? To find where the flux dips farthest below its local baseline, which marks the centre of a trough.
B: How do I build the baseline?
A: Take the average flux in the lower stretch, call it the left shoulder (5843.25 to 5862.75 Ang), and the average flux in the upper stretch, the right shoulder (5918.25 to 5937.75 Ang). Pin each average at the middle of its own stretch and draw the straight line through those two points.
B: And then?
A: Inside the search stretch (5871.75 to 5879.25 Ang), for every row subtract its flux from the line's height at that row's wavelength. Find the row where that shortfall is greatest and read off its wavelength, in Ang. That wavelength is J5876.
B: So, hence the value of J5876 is 5872.5 Ang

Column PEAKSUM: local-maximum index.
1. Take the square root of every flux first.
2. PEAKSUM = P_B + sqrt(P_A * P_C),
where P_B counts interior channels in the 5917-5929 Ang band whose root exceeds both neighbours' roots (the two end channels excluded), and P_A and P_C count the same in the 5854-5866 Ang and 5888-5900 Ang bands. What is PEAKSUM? 3.41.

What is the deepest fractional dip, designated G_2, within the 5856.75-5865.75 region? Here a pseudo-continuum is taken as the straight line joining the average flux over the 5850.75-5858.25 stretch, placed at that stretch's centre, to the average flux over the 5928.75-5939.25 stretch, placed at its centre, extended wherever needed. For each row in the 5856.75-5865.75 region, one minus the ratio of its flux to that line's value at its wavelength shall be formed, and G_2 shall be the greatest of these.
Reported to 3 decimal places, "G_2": 0.051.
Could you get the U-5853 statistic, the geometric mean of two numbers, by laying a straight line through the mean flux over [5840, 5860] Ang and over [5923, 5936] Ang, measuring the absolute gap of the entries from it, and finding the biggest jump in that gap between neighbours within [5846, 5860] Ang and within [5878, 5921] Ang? 0.57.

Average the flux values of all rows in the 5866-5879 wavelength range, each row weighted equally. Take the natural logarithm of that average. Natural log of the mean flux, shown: 0.92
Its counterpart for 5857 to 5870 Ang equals 0.93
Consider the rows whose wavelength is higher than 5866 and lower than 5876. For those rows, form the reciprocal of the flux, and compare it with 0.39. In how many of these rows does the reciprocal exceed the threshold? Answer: 4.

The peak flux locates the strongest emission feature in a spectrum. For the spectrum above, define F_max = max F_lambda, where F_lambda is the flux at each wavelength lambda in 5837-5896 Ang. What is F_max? 3.108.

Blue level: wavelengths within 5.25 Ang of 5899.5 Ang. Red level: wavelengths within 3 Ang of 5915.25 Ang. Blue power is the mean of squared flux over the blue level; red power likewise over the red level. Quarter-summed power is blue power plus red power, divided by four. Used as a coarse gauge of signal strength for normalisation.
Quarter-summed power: 2.32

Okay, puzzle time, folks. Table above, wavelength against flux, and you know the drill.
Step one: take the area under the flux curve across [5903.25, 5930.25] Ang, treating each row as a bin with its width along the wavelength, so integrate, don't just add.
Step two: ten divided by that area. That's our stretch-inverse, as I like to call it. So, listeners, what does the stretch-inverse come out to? 0.155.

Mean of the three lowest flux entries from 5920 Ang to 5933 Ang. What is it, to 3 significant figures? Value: 2.28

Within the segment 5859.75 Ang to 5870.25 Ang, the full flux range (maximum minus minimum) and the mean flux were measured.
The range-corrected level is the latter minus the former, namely 2.5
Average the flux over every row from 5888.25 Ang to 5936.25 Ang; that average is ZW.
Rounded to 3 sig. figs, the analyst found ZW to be 2.20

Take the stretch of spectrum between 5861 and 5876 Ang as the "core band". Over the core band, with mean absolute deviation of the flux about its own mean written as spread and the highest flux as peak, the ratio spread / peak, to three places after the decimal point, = 0.054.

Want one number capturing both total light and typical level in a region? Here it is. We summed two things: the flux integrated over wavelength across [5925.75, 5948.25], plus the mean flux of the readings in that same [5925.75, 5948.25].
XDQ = 58.7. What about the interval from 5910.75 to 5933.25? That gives 55.9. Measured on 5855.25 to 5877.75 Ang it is 58.2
